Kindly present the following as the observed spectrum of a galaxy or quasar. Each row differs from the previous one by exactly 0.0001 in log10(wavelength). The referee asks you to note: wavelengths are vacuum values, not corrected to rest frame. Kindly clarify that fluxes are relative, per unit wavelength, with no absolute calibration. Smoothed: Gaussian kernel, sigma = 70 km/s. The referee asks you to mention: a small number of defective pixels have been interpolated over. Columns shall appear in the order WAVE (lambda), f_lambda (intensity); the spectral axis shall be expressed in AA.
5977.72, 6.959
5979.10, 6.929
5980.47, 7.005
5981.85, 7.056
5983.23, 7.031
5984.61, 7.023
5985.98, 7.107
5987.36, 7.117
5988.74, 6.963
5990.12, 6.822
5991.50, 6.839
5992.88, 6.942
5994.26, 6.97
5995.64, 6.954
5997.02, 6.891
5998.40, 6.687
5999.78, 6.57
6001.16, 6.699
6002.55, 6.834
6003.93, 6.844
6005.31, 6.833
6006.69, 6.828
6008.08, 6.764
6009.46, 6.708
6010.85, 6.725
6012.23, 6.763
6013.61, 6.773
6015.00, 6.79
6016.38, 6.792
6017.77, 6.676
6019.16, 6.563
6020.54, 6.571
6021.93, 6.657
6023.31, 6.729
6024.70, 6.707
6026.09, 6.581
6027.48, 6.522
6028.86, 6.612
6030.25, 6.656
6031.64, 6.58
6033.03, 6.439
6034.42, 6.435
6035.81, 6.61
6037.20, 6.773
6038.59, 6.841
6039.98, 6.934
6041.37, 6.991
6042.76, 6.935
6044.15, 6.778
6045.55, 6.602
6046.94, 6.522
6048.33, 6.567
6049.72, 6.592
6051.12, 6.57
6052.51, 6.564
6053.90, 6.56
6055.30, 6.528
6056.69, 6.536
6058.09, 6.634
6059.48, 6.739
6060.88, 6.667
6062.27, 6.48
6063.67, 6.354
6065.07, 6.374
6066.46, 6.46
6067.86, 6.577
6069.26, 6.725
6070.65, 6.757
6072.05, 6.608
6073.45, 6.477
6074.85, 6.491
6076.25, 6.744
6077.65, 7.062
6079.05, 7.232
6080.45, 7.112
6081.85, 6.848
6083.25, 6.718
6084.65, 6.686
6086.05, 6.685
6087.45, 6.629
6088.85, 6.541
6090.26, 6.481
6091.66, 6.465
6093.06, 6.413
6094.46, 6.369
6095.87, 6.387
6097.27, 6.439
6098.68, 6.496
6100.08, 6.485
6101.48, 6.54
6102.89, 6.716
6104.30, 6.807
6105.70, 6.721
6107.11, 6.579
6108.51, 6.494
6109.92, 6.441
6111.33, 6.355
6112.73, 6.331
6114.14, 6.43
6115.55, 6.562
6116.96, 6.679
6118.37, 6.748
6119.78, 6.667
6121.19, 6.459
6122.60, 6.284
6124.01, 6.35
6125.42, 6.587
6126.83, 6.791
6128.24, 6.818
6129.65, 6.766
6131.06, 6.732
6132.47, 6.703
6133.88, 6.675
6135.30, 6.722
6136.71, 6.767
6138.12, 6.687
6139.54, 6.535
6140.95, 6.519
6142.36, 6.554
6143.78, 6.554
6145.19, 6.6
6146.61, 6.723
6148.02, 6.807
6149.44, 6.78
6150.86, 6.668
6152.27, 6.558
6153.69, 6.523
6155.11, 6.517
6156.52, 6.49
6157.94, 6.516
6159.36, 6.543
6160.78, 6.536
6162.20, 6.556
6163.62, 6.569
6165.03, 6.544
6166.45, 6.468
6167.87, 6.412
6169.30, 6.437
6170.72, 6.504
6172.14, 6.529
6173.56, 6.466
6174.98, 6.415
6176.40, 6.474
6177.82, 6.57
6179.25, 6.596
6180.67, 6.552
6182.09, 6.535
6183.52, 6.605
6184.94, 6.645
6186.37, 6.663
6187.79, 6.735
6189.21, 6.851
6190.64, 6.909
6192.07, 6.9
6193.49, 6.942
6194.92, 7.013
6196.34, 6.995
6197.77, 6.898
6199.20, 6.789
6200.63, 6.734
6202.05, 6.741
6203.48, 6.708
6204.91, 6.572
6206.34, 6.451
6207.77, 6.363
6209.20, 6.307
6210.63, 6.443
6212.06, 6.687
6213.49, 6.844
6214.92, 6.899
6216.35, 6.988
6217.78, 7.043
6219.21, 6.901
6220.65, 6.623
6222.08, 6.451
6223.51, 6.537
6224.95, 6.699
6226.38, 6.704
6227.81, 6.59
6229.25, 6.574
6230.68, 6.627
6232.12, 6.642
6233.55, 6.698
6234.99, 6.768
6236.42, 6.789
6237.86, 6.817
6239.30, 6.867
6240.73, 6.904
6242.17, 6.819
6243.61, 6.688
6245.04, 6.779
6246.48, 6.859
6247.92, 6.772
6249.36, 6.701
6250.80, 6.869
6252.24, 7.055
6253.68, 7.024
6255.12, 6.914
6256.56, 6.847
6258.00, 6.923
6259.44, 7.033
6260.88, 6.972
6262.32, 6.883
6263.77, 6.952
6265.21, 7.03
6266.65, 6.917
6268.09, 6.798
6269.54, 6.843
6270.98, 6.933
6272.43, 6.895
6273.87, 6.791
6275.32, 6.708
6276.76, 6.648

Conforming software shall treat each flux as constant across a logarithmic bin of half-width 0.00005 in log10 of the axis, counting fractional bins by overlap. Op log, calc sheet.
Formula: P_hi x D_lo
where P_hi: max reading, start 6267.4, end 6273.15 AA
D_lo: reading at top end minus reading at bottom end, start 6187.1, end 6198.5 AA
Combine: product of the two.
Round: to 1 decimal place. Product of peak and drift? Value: 1.1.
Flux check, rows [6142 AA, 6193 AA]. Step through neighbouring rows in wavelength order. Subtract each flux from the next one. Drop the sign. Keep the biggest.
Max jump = 0.12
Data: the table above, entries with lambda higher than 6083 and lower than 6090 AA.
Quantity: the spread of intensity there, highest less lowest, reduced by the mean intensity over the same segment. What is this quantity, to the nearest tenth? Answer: -6.5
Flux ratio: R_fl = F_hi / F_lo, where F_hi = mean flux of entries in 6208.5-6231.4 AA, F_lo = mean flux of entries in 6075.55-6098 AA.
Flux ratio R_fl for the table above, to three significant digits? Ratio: 1.00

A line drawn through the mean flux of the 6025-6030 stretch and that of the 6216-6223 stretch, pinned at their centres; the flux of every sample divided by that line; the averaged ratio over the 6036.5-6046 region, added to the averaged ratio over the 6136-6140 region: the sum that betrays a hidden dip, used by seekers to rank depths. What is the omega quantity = 2.03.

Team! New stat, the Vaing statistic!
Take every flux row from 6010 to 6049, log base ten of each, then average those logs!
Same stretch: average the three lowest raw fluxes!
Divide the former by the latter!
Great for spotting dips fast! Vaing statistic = 0.128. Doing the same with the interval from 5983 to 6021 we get 0.127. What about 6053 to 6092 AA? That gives 0.129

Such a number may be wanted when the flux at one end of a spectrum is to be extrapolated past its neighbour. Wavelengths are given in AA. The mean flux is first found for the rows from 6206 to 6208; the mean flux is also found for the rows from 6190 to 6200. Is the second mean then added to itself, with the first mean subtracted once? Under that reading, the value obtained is 7.43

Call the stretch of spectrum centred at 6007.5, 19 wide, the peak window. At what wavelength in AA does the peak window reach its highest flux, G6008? 6003.93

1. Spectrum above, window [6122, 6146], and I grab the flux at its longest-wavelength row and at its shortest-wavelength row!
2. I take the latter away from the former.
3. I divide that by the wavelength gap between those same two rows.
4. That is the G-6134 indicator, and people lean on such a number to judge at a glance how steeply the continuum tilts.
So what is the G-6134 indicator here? 0.0140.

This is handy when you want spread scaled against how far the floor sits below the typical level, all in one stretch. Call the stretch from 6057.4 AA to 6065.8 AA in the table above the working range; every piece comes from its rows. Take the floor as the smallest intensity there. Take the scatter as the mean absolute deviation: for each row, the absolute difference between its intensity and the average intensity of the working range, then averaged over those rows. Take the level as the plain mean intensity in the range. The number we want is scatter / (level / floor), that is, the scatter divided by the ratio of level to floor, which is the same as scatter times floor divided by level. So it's 0.13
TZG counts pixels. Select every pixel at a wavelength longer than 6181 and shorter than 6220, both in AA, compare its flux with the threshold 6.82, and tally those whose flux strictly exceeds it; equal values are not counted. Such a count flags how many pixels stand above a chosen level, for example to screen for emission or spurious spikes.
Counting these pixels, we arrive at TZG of 12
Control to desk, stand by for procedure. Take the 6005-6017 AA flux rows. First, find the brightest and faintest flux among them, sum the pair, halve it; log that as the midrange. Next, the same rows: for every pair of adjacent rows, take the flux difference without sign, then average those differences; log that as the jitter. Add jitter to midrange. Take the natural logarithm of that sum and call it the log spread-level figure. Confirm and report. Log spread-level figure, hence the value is 1.92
